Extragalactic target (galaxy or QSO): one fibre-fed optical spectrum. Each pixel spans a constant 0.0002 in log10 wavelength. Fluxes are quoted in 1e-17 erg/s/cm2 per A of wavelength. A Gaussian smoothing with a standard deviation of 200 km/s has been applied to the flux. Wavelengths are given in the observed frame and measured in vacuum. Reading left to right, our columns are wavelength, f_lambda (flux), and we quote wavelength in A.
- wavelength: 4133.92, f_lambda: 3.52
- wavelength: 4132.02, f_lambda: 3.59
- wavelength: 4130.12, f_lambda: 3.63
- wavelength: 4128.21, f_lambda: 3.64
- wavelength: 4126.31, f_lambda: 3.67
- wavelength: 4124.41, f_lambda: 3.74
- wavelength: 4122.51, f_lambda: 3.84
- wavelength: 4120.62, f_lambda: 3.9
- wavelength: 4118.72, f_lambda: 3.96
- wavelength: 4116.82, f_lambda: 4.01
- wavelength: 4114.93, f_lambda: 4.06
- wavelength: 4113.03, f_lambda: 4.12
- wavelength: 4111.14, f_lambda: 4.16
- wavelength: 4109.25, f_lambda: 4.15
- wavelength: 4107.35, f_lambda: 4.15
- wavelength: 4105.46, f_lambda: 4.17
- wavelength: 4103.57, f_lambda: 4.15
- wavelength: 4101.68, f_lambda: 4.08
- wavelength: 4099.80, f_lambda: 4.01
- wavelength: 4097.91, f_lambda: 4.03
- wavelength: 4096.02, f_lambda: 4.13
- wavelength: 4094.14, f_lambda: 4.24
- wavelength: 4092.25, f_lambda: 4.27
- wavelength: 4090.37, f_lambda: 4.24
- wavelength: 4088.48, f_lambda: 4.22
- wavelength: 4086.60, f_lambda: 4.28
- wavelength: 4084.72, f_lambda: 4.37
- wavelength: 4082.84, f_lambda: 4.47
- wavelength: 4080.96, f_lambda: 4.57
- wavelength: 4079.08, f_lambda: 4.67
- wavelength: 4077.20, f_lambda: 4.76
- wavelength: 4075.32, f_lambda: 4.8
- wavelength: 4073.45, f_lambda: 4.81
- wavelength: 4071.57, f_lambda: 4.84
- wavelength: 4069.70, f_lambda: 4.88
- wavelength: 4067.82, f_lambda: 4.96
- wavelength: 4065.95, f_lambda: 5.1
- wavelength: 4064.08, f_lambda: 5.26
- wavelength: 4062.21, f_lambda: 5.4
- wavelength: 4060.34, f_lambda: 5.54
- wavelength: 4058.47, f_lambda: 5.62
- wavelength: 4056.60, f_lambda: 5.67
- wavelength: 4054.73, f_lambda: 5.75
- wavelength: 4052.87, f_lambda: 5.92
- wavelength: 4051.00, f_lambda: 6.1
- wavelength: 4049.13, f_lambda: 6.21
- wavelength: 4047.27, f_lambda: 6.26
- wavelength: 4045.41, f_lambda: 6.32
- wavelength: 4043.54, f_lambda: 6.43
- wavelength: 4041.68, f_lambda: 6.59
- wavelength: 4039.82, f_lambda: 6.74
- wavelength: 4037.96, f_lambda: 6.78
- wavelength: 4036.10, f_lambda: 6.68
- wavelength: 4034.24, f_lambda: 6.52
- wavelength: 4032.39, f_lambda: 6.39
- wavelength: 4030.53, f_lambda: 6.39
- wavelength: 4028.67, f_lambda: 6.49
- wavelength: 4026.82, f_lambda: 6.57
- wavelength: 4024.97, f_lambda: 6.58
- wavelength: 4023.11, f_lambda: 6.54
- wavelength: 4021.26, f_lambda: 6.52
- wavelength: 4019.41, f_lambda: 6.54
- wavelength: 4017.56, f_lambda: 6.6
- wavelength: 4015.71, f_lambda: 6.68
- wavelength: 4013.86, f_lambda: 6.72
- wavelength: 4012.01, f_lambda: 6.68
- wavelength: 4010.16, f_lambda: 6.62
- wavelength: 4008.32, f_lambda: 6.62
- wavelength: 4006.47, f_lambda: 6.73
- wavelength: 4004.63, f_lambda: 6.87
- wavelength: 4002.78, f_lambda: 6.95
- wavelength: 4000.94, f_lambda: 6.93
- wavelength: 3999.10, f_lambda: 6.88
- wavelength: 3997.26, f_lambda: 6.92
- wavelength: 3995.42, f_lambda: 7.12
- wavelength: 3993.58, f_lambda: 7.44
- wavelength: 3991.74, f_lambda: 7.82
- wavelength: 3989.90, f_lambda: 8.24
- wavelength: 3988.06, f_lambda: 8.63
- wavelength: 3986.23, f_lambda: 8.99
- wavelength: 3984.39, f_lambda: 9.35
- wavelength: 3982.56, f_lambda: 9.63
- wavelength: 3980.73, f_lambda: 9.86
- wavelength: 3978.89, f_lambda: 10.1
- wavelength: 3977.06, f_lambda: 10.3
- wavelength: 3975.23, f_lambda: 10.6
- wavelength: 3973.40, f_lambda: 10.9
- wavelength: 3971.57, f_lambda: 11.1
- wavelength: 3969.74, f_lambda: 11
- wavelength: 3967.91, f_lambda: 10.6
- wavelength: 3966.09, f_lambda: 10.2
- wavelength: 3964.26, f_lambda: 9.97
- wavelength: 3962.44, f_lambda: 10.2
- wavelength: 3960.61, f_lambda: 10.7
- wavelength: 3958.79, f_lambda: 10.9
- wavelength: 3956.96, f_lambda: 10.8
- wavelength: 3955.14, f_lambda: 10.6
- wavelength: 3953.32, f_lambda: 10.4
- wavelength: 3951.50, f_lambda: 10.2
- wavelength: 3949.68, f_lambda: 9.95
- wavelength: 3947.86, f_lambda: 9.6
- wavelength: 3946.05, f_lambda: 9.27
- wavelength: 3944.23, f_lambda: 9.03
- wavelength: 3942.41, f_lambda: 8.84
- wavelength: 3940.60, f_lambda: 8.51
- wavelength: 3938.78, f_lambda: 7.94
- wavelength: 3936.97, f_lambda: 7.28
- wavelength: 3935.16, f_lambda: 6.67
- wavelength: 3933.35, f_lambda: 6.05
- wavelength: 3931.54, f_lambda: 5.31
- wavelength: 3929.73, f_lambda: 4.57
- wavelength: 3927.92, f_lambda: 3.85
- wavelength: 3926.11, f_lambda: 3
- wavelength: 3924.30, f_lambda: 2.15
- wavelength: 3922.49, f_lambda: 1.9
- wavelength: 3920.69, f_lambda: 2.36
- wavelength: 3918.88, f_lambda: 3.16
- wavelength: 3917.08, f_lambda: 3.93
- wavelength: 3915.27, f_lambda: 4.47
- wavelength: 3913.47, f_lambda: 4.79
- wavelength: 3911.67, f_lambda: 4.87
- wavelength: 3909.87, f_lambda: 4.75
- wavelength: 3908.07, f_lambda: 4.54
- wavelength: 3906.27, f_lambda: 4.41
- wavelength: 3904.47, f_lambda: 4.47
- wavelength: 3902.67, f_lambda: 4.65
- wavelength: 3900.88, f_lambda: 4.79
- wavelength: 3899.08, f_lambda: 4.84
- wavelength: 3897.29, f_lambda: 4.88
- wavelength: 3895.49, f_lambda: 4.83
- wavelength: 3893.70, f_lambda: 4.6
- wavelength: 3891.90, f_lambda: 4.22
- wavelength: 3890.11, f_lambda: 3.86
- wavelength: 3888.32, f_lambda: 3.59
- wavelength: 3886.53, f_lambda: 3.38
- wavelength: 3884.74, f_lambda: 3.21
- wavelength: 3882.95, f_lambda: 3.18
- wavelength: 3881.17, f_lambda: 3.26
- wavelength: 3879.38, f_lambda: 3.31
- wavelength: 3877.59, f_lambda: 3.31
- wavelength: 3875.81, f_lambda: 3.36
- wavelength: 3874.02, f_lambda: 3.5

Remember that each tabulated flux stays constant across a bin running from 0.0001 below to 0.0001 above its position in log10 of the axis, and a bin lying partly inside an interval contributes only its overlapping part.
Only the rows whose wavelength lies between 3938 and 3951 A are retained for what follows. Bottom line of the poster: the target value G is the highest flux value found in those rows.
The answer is 9.95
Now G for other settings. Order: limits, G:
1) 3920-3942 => 8.51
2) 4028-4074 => 6.78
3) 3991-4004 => 7.82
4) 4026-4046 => 6.78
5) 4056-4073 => 5.67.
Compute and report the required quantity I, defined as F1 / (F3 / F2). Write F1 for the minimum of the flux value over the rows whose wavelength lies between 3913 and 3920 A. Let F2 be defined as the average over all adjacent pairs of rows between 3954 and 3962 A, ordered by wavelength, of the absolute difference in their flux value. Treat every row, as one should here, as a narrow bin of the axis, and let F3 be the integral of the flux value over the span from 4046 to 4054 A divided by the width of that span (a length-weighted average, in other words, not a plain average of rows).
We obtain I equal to 0.09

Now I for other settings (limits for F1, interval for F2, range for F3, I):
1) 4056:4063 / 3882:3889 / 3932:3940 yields 0.11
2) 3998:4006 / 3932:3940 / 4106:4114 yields 1.04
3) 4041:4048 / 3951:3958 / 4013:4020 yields 0.19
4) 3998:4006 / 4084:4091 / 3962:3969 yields 0.04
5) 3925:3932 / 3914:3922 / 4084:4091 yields 0.49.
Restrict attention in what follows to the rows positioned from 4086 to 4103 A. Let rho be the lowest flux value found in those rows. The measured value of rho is 4.01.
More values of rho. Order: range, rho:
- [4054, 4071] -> 4.88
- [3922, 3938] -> 1.9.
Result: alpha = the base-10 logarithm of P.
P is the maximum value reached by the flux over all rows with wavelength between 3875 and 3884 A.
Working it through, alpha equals 0.53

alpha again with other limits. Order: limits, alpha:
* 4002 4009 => 0.84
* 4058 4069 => 0.75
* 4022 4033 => 0.82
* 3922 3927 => 0.48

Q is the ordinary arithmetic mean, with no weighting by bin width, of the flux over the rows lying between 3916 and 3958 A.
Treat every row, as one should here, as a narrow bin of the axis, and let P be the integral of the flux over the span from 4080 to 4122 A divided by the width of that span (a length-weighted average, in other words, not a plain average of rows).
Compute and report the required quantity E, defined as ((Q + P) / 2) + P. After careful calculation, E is 9.6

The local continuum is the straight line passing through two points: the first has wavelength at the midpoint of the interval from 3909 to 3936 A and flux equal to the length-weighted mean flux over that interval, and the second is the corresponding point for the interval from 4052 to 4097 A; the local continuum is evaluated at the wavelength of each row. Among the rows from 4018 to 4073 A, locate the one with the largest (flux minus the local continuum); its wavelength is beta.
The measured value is 4037.96 A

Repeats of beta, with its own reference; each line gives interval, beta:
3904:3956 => 3955.14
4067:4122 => 4067.82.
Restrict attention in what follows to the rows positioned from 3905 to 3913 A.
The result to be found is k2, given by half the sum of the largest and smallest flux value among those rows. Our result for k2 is 5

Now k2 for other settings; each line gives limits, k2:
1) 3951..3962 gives 11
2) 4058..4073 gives 5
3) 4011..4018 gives 7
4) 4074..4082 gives 5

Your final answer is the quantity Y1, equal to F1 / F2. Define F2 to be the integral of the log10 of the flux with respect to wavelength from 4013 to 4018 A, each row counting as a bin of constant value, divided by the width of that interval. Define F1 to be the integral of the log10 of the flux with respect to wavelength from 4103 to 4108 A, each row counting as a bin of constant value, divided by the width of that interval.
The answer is 0.75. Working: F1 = 0.62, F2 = 0.82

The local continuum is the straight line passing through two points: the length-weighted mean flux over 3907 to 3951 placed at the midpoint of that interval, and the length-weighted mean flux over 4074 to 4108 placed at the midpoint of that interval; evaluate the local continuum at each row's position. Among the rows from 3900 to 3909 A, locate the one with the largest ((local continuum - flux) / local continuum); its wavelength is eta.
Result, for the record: 3906.27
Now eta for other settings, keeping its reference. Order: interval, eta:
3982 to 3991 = 3989.90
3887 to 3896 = 3888.32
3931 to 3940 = 3931.54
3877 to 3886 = 3882.95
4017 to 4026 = 4019.41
